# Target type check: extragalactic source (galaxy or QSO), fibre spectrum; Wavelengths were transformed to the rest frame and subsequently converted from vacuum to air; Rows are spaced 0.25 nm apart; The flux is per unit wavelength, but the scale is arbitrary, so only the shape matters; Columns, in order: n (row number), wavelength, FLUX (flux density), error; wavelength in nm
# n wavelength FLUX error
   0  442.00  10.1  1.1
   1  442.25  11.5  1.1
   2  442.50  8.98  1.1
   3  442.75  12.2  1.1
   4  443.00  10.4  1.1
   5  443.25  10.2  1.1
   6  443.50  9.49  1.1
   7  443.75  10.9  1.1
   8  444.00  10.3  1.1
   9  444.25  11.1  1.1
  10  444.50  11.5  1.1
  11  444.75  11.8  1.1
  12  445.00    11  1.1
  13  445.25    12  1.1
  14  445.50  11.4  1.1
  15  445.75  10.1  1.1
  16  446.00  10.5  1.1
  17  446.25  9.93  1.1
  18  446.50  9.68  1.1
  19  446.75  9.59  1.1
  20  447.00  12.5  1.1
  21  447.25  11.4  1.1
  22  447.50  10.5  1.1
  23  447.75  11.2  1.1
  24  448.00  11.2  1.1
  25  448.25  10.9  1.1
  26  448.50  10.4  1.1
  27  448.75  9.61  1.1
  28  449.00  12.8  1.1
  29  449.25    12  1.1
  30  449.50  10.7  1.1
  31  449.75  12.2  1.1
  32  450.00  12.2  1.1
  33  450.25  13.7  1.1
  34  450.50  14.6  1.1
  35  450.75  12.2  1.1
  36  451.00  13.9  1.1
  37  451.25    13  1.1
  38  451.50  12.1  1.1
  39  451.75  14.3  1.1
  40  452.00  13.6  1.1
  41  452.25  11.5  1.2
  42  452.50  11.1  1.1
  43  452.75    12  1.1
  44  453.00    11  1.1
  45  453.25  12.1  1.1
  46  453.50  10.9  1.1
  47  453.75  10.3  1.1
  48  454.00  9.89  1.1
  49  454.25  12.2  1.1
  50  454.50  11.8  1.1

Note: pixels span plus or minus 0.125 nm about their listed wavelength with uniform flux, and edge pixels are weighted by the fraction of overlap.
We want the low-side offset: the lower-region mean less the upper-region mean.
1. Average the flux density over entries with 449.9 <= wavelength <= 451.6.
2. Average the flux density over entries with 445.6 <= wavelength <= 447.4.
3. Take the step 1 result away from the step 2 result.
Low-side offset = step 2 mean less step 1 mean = -2.6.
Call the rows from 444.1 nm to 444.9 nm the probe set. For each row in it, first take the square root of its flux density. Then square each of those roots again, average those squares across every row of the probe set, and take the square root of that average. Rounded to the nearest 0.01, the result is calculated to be 3.39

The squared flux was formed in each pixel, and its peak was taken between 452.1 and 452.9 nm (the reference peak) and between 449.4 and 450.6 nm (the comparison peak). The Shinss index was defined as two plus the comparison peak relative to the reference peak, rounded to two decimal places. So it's 3.48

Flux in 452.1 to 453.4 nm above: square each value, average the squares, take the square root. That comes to 11.5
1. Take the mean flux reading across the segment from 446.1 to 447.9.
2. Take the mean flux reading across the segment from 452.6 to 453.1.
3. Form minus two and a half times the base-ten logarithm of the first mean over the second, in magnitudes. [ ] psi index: 0.08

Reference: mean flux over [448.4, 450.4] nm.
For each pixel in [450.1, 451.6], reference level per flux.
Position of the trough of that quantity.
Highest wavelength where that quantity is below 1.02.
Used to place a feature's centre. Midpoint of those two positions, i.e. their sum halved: 451.00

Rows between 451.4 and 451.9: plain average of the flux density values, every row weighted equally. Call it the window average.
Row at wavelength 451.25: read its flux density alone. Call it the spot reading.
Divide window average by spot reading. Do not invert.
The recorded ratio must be 1.02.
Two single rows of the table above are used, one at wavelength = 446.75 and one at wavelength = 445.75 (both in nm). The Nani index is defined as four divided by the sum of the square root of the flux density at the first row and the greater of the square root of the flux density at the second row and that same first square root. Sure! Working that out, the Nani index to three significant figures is 0.637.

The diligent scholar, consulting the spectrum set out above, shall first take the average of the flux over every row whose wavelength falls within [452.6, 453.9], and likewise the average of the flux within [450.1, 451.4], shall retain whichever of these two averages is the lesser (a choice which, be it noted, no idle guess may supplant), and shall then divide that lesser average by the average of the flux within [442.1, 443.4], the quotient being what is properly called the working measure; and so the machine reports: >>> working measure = 1.06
